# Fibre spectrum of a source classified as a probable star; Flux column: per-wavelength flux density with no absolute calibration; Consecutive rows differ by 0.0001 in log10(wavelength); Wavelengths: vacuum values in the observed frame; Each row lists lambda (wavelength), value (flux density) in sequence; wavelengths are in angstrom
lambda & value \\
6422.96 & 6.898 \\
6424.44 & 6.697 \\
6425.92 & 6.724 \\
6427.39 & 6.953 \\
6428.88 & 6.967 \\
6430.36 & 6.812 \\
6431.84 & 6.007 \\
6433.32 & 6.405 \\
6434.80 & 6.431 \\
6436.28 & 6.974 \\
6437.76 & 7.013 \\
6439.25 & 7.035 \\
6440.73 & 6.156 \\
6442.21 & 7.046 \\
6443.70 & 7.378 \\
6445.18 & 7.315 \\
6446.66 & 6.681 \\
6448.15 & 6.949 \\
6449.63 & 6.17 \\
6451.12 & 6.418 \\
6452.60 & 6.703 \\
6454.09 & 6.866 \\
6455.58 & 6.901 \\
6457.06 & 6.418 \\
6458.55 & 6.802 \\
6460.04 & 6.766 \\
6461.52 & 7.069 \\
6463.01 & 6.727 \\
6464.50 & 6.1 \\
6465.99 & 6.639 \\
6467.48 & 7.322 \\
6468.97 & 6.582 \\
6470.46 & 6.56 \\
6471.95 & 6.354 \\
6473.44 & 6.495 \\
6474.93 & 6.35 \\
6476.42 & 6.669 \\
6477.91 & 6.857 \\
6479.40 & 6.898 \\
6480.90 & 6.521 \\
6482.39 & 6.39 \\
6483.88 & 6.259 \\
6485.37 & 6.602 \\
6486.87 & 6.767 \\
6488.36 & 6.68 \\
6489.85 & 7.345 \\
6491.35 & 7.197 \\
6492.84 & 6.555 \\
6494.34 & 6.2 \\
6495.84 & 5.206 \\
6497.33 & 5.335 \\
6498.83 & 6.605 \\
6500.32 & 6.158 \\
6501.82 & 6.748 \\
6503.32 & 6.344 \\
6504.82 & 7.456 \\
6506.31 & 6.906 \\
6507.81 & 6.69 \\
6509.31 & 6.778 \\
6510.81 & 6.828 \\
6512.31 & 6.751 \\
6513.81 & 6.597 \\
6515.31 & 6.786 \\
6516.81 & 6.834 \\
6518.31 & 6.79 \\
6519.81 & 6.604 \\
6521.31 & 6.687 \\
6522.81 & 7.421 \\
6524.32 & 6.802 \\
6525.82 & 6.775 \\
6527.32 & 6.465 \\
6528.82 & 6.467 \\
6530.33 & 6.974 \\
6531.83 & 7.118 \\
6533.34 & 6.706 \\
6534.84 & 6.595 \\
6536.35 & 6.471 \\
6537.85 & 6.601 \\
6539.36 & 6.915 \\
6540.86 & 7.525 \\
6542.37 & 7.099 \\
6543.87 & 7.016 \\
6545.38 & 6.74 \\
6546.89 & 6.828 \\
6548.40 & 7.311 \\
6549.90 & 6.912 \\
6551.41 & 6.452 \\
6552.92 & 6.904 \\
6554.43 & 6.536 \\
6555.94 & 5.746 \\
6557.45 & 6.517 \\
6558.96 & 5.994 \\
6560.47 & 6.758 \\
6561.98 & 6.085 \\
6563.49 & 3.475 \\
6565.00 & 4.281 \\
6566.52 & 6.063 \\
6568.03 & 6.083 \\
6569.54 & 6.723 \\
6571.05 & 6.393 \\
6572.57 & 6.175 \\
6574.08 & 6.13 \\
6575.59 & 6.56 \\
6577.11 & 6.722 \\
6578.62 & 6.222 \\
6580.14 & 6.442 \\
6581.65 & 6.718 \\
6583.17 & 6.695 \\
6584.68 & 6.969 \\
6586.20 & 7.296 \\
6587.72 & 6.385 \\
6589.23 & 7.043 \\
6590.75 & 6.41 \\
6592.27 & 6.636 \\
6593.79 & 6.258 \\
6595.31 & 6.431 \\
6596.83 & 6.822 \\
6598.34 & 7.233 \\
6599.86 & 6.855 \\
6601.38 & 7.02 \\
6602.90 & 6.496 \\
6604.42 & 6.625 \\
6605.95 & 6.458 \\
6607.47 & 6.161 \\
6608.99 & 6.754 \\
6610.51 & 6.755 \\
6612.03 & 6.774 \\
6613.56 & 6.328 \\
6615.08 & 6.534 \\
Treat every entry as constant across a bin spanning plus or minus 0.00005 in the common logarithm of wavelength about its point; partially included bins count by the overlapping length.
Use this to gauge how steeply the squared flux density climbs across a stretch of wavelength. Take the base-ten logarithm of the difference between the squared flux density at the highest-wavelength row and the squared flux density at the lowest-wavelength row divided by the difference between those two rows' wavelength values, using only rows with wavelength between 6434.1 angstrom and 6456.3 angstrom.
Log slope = -0.52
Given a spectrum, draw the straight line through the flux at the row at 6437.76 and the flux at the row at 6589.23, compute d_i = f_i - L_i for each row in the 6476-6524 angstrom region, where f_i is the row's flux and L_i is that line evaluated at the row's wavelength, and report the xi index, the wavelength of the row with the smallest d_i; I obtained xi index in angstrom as 6495.84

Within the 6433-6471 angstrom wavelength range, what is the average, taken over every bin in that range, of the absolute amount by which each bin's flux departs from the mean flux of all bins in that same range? 0.29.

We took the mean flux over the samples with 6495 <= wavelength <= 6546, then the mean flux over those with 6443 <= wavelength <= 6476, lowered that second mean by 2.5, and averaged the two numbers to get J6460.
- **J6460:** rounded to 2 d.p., 5.45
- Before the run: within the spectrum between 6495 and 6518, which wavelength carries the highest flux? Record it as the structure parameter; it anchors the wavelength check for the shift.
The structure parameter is 6504.82 angstrom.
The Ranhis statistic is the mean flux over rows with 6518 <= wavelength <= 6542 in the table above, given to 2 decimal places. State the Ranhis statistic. 6.81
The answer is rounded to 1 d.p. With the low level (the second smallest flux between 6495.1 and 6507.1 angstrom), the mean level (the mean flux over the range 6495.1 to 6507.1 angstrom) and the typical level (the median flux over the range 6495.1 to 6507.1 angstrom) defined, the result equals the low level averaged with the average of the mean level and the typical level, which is 5.9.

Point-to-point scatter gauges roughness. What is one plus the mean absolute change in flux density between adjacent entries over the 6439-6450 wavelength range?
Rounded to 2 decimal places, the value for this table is 1.55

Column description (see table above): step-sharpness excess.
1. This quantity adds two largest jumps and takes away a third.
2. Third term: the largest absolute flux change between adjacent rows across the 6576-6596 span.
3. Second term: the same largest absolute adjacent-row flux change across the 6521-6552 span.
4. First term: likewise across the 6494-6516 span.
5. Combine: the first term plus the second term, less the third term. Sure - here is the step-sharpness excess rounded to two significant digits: 1.1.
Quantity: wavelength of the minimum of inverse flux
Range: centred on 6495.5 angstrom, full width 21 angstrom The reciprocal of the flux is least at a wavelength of 6504.82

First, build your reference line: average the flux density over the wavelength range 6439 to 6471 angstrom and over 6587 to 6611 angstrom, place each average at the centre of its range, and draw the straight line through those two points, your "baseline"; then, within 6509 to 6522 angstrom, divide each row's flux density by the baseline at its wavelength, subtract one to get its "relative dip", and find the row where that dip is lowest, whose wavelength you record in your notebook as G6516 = 6513.81 angstrom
